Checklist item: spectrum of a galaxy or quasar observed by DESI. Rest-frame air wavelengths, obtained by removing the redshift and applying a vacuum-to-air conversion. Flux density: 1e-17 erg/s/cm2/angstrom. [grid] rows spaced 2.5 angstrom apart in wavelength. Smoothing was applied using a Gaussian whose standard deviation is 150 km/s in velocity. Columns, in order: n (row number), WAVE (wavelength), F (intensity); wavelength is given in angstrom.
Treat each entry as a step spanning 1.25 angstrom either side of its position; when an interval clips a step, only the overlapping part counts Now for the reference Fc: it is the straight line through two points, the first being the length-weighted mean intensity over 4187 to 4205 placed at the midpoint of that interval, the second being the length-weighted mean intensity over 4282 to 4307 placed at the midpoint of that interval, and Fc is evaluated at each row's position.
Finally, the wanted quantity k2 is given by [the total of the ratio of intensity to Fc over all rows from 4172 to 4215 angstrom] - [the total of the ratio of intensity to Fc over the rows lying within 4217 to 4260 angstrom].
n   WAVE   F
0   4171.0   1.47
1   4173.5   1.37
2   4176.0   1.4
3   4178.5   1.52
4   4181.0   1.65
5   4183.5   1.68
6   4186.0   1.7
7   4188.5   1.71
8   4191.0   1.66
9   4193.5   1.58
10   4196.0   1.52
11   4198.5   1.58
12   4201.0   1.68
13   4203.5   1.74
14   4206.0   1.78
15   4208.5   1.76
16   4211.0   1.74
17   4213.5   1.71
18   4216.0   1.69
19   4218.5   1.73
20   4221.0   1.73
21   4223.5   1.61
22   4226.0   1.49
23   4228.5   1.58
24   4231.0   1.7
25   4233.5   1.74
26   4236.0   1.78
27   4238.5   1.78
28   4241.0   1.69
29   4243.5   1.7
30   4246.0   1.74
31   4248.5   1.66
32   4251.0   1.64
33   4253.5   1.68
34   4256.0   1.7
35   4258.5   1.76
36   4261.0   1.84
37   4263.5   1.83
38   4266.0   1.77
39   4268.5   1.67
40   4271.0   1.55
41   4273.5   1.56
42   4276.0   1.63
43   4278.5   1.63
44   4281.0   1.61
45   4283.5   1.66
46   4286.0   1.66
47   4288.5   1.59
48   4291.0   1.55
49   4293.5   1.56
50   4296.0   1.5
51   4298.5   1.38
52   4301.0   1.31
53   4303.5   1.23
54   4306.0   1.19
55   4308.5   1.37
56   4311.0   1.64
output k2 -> -1.4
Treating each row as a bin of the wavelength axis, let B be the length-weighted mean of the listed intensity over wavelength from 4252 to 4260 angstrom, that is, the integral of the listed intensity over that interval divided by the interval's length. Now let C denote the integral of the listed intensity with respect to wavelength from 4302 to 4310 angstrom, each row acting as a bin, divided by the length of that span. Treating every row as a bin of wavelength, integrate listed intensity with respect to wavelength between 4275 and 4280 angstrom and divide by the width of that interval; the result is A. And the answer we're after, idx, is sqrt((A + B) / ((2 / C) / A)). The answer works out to 1.86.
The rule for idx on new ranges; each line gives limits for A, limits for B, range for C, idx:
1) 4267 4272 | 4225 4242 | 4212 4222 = 2.14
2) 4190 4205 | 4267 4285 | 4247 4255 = 2.10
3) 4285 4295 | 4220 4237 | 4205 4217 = 2.11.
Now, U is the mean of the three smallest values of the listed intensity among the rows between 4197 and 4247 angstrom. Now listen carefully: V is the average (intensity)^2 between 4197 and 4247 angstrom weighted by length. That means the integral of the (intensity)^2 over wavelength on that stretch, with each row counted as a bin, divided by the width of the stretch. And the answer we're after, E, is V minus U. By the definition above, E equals 1.33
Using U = 1.55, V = 2.88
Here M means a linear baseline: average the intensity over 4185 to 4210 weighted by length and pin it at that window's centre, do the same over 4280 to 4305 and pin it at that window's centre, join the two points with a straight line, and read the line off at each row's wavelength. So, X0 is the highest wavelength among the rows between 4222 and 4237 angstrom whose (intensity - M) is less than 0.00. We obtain 4228.5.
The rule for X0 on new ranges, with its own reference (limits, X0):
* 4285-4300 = 4298.5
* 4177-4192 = 4191.0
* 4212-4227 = 4226.0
